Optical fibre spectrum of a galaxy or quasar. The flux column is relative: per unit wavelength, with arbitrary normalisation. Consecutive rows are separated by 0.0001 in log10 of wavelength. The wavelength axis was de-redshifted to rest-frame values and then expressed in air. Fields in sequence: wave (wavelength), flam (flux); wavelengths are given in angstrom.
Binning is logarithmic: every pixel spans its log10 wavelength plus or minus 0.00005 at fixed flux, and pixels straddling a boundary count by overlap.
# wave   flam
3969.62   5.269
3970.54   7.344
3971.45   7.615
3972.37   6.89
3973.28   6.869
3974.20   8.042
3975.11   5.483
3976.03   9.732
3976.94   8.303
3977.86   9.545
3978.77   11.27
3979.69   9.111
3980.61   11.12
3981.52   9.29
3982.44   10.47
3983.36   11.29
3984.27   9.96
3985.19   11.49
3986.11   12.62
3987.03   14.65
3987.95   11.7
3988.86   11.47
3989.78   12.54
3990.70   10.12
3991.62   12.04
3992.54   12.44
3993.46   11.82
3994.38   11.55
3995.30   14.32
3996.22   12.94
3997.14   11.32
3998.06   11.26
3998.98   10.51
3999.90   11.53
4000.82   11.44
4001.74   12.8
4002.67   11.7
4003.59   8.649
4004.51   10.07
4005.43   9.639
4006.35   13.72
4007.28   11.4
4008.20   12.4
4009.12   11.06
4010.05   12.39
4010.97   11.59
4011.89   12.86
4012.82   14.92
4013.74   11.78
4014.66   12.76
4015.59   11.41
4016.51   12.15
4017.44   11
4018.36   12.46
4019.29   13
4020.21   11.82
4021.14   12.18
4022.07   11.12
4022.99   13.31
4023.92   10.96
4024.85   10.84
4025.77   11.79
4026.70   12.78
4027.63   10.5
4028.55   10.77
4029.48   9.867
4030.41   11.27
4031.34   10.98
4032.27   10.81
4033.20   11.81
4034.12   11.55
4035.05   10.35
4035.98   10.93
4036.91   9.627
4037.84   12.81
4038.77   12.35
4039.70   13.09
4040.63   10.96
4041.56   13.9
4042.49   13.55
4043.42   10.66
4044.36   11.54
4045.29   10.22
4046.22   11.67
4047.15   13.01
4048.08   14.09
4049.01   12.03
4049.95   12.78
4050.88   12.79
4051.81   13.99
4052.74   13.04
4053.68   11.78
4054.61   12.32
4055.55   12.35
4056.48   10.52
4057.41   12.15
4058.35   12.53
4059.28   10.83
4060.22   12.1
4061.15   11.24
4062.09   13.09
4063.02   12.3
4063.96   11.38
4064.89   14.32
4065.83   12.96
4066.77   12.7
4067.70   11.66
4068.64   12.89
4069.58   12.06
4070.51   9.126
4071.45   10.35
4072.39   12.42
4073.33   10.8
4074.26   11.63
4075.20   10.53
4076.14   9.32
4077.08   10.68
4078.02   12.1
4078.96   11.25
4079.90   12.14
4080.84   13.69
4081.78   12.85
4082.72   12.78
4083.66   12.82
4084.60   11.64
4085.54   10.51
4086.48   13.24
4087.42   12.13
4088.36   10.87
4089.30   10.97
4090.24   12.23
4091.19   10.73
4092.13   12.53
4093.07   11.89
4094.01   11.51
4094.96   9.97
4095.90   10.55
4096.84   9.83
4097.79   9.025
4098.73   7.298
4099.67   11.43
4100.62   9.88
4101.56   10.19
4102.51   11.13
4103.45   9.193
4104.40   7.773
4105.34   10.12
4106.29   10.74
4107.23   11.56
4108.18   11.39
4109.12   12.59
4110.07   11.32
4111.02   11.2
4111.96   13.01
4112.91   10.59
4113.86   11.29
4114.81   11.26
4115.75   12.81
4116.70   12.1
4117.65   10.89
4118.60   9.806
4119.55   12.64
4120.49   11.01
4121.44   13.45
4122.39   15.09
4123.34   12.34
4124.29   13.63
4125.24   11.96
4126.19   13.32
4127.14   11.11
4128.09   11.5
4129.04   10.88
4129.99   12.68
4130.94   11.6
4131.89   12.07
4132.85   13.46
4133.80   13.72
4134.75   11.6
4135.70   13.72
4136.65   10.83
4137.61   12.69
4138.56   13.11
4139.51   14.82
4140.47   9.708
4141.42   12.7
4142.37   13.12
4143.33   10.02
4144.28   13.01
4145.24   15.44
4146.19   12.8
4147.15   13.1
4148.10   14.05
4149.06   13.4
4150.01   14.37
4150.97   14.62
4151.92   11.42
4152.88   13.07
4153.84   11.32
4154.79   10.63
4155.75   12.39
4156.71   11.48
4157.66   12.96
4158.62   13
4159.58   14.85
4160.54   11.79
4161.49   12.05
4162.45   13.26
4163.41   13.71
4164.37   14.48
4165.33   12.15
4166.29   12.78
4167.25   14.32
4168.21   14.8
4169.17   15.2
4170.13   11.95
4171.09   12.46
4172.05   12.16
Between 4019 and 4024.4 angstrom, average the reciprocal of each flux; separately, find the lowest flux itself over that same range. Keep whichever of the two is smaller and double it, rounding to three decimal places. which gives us 0.167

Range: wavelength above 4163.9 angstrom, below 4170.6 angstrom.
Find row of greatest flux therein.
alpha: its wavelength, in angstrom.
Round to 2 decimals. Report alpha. 4169.17 angstrom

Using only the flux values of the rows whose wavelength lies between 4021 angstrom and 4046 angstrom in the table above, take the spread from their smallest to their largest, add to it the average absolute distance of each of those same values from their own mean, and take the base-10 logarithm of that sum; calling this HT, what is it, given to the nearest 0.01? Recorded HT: 0.72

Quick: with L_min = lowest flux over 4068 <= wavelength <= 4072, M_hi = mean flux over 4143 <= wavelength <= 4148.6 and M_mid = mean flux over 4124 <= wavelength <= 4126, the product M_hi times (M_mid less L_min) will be 48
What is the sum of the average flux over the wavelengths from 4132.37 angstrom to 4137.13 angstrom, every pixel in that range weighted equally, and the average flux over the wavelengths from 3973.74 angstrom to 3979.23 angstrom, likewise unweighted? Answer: 21.4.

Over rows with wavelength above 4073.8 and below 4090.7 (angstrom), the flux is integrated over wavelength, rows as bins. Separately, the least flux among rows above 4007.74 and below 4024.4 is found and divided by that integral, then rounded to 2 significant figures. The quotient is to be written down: 0.055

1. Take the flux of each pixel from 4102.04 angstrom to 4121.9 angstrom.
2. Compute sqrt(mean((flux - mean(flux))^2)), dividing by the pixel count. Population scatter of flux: 1.3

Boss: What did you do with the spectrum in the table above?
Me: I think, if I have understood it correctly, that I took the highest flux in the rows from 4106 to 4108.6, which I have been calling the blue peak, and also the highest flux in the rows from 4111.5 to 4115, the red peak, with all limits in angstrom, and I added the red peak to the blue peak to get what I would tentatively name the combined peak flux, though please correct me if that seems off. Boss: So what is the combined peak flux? 24.6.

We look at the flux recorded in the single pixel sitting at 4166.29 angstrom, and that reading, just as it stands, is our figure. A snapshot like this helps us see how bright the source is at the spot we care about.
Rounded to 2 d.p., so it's 12.78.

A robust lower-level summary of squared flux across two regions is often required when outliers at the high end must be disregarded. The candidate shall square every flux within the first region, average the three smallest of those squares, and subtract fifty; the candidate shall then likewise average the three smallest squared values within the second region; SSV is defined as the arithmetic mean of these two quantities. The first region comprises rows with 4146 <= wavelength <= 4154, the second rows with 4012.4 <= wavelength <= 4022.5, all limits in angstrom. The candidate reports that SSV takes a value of 108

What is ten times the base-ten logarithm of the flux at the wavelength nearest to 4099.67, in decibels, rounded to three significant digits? 10.6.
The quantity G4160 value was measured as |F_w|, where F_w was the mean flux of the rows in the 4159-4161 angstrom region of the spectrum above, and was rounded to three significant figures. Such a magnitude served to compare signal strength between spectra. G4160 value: 13.3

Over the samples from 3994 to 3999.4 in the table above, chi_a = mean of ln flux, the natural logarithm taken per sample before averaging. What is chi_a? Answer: 2.48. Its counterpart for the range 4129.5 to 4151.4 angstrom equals 2.55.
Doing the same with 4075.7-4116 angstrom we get 2.40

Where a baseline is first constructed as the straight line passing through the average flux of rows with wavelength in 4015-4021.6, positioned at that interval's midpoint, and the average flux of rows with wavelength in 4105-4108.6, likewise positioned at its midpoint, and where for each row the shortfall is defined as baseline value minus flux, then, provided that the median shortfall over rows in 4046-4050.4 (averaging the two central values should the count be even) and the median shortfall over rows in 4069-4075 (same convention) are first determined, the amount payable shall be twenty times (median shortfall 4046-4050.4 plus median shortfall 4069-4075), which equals -20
